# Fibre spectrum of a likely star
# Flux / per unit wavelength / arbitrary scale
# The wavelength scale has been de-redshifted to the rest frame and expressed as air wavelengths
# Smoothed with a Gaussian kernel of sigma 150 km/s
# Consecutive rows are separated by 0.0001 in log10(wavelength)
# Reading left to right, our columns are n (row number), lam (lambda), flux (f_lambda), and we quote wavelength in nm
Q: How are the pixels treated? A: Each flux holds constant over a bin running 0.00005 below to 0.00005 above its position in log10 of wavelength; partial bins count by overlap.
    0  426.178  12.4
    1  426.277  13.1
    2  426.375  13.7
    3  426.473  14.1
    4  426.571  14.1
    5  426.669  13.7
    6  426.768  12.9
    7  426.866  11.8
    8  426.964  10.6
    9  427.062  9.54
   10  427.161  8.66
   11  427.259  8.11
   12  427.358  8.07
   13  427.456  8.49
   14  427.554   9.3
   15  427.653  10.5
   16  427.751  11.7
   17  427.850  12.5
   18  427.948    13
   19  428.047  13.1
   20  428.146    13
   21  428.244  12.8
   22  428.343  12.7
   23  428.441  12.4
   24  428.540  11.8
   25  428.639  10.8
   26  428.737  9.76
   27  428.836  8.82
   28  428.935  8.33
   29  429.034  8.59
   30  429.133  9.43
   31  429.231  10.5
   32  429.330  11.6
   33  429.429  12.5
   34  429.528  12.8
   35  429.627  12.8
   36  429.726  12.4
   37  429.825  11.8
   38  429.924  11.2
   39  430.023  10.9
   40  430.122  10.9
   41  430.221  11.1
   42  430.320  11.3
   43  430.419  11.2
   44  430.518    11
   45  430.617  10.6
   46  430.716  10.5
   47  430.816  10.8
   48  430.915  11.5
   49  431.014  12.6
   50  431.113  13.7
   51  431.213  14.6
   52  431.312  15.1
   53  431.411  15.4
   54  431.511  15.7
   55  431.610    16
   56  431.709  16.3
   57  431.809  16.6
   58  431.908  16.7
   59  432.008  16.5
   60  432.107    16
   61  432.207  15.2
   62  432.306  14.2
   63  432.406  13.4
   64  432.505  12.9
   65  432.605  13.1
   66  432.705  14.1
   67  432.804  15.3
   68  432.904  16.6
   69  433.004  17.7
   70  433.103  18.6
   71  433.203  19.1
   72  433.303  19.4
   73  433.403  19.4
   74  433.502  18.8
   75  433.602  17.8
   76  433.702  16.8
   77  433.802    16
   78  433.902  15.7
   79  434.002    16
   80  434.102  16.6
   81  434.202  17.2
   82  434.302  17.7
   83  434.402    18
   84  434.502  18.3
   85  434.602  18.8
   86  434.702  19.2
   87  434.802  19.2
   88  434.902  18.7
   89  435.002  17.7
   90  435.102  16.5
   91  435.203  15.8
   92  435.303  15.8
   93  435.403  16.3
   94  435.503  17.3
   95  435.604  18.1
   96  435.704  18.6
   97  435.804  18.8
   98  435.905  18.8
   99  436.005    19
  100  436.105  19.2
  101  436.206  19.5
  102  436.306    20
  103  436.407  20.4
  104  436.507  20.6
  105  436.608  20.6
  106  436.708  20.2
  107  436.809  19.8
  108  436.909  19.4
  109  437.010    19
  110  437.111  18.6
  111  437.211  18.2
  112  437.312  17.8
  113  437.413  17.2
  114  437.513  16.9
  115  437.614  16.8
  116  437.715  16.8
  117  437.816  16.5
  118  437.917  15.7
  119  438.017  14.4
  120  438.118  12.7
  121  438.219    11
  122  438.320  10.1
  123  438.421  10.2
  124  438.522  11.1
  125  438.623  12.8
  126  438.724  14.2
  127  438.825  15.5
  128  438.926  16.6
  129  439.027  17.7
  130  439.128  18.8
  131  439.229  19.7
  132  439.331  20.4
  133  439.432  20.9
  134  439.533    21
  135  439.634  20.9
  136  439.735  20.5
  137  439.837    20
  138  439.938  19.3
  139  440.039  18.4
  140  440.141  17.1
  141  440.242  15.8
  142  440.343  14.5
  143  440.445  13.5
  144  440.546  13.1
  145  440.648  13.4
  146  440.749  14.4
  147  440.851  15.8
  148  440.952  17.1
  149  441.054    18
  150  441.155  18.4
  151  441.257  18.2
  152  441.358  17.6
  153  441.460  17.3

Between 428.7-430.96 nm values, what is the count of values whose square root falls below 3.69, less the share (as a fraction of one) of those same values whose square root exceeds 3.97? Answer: 23.0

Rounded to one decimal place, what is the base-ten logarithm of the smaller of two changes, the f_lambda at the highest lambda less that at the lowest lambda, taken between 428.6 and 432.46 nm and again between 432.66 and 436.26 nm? 0.4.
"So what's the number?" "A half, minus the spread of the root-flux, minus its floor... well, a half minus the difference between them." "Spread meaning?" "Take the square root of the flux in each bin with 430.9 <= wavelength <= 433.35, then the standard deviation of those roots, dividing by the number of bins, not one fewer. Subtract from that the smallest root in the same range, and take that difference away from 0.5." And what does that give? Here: 3.6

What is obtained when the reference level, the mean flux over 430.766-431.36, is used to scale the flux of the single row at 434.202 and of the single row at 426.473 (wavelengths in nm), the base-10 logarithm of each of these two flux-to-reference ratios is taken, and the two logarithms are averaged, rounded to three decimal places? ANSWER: 0.077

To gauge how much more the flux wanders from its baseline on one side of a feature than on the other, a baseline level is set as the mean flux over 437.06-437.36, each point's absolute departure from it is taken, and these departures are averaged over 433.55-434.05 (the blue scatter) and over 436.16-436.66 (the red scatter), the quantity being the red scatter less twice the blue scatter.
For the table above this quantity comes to -1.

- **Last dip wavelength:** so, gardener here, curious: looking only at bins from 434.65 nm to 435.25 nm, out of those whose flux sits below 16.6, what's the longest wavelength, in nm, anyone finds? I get 435.203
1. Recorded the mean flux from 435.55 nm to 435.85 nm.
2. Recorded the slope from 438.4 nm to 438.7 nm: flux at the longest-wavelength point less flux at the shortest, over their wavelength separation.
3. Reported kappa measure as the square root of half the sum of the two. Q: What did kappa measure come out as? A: 4.0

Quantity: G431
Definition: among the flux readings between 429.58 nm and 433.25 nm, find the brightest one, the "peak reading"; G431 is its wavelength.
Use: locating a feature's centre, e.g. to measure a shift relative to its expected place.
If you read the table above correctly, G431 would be 433.203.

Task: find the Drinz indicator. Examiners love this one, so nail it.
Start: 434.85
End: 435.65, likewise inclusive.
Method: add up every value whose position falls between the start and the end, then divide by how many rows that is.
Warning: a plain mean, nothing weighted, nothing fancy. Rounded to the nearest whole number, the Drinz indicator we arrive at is 17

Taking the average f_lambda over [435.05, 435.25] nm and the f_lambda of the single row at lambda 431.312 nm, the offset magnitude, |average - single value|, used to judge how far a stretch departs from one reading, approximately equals 1.0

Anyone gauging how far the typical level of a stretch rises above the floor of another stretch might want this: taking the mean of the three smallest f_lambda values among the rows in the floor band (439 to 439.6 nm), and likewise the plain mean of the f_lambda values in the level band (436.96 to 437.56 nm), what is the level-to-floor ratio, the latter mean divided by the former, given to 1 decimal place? 1.0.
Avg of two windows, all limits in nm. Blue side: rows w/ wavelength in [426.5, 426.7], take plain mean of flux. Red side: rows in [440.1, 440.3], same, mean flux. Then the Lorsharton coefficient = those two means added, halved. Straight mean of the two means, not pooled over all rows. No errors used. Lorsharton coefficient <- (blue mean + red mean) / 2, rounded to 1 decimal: 15.2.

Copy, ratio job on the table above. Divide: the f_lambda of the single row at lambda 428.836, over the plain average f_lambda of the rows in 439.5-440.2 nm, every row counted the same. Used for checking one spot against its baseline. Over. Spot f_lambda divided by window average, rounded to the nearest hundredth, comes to 0.45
